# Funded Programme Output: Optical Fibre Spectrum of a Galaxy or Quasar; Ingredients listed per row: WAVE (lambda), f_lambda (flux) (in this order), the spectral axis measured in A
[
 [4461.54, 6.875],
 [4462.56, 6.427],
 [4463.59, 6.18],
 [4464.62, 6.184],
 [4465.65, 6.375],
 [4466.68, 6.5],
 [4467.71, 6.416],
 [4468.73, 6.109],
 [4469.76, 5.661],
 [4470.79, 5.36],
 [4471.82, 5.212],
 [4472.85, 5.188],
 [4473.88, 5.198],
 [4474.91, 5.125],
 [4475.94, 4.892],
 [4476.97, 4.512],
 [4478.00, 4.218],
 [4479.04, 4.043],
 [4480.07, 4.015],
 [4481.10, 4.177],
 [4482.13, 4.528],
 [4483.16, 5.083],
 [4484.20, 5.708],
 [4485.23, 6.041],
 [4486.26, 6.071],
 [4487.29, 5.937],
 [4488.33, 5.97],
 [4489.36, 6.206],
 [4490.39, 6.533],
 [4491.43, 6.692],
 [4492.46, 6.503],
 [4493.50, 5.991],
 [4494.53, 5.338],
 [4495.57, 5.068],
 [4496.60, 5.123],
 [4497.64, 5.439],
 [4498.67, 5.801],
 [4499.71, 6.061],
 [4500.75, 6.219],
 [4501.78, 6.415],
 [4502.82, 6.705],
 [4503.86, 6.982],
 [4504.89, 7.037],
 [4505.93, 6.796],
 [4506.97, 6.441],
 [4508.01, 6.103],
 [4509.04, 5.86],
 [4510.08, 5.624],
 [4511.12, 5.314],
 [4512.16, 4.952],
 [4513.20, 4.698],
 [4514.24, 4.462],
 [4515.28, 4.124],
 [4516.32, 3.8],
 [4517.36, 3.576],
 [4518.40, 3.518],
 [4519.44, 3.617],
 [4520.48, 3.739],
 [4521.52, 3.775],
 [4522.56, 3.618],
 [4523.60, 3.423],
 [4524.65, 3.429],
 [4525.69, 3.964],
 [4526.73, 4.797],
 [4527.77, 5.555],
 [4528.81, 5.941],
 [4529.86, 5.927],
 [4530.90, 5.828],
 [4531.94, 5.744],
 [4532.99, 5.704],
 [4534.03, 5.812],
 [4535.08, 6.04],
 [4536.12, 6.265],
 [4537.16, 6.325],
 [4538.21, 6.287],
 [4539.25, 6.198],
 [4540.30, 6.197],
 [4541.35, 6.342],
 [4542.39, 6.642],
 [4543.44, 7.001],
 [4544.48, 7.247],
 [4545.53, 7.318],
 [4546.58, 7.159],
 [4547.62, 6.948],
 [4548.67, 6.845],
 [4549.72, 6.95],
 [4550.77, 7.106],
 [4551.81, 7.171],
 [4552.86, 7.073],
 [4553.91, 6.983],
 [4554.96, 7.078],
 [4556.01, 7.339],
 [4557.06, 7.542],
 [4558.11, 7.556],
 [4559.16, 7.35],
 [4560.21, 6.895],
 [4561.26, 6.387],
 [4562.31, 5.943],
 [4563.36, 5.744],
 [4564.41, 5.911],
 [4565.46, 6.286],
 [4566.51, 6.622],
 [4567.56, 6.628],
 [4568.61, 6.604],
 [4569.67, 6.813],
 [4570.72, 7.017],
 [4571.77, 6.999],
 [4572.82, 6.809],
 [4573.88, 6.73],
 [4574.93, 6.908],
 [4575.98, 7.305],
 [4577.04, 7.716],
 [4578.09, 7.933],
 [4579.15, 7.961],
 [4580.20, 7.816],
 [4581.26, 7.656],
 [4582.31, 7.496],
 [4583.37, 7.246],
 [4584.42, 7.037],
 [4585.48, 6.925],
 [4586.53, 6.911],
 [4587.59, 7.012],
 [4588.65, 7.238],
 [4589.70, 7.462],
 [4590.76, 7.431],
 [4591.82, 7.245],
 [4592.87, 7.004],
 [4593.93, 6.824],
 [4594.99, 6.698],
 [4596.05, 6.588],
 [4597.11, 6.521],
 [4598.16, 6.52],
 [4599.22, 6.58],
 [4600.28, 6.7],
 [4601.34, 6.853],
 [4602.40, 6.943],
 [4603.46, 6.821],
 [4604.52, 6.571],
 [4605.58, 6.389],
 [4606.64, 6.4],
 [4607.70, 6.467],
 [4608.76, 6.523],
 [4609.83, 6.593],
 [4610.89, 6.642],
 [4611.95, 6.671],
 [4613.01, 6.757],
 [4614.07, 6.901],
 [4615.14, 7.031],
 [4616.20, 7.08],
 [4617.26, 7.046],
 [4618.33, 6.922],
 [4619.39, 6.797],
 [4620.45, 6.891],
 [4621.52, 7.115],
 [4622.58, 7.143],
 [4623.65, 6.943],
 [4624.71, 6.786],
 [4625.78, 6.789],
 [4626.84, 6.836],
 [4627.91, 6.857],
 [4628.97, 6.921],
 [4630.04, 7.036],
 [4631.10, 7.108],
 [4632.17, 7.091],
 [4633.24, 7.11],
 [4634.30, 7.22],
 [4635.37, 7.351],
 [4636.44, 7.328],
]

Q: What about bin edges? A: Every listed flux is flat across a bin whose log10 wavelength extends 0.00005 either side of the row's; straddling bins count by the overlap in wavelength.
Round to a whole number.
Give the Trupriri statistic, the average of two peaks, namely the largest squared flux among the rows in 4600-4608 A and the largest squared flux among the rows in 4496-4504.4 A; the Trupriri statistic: 48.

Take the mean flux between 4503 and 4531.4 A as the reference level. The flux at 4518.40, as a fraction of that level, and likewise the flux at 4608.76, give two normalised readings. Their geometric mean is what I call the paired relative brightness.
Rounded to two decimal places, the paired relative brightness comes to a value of 0.97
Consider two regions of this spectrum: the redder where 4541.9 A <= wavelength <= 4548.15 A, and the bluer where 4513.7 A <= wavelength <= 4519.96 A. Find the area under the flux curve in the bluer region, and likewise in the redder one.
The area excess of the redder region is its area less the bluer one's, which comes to 20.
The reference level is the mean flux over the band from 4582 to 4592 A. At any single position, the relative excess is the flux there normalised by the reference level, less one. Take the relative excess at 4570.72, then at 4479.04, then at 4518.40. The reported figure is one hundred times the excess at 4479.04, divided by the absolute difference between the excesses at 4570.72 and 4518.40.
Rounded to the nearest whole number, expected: -90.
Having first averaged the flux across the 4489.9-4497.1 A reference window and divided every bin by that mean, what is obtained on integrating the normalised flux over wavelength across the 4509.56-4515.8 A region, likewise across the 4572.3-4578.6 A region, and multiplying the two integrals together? 40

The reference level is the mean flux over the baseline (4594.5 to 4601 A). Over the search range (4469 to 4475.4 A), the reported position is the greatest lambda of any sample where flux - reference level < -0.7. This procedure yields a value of 4474.91 A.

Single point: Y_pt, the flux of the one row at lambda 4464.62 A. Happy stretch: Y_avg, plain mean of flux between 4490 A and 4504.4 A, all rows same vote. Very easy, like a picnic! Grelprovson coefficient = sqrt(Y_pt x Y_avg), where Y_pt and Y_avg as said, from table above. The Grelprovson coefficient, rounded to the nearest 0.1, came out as 6.1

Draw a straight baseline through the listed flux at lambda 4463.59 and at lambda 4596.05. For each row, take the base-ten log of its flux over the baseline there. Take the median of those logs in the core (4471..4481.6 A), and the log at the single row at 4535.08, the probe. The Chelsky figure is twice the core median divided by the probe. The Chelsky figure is 10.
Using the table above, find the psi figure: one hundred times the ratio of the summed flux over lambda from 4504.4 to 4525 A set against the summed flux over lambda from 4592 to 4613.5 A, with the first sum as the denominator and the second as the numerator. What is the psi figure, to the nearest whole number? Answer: 142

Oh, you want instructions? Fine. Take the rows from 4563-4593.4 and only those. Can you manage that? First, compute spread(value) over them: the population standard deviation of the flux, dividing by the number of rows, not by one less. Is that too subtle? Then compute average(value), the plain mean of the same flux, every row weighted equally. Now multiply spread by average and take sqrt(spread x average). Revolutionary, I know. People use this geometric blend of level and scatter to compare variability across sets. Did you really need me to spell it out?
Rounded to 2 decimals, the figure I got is 1.93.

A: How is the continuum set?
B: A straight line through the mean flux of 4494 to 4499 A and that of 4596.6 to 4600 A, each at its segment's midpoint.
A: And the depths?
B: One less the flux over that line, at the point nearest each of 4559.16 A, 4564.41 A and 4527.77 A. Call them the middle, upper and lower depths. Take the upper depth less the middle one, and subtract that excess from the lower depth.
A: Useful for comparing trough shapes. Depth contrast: -0.22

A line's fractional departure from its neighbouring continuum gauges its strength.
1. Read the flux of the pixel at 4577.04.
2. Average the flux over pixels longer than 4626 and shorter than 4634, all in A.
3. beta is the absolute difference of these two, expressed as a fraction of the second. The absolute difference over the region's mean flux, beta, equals 0.10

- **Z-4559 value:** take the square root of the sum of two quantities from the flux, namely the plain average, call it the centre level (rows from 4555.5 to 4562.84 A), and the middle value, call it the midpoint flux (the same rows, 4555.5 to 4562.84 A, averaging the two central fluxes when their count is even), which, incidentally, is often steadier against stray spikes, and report 3.79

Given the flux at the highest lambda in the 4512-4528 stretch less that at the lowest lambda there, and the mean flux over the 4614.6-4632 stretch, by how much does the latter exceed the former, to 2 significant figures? 6.4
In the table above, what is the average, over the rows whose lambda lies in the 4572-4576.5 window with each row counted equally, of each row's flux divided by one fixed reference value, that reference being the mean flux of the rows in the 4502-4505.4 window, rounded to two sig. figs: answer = 1.0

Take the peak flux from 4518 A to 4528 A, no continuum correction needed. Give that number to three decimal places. 5.555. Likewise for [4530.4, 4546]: 7.318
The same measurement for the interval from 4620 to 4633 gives 7.143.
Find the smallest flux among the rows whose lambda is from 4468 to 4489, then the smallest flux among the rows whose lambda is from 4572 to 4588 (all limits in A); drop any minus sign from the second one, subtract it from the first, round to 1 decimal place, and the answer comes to -2.7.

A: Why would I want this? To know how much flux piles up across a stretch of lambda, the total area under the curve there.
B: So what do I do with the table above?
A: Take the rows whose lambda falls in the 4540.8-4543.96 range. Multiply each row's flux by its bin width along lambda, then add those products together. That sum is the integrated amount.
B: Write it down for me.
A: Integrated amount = 21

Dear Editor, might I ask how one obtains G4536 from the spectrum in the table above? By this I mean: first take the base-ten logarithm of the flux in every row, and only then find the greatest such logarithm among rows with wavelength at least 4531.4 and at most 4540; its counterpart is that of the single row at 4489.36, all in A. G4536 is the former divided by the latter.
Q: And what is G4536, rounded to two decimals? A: 1.01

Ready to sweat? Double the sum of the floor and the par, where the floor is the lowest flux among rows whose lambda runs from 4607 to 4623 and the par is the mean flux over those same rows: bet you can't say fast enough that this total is 26.6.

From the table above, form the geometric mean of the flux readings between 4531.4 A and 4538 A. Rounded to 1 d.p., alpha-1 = 6.0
